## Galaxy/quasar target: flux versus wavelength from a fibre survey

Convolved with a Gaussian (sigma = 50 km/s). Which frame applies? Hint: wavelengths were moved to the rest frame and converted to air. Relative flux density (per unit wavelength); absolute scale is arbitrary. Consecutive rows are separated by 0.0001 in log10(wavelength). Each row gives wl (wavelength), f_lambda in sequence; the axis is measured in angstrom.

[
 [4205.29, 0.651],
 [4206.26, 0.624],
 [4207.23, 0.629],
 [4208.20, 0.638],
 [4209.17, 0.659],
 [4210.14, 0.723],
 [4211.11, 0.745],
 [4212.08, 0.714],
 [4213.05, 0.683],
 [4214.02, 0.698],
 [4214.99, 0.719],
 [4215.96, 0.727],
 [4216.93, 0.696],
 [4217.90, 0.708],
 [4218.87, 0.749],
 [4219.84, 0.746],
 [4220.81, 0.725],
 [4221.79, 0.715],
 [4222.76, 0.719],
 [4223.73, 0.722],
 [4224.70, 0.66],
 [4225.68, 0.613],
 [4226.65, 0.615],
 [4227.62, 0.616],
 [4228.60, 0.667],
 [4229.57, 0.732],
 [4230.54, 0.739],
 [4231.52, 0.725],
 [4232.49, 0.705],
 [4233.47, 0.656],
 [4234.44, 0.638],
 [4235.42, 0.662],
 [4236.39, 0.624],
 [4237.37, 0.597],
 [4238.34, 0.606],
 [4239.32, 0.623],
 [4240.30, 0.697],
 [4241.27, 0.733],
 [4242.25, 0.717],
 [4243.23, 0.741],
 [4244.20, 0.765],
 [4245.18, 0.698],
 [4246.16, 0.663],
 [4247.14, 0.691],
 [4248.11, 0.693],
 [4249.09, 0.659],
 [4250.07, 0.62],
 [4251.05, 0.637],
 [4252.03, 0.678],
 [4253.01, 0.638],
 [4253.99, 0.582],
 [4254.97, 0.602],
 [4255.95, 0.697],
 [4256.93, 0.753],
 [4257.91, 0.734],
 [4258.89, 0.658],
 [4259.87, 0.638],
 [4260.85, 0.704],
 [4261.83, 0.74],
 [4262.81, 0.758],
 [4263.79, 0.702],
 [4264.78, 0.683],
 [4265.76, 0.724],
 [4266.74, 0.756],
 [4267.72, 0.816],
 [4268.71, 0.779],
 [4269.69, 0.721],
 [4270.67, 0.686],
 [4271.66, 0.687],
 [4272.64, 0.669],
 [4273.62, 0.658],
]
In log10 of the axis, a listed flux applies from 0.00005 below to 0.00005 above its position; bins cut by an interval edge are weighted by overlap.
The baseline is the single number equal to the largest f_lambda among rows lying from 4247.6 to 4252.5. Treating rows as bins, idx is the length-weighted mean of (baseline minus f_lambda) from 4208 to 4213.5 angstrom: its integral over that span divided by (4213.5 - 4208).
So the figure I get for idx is -0.004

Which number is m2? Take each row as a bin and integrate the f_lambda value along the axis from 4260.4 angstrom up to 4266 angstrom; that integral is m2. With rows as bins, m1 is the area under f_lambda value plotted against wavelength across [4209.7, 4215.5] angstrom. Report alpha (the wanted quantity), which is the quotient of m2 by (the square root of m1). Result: 1.98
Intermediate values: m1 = 4.14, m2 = 4.02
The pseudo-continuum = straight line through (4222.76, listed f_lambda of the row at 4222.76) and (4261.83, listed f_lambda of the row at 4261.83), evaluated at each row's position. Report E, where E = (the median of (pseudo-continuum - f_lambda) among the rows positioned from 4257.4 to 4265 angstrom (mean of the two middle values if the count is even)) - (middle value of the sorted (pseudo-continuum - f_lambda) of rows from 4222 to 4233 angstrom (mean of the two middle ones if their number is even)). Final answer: 0.02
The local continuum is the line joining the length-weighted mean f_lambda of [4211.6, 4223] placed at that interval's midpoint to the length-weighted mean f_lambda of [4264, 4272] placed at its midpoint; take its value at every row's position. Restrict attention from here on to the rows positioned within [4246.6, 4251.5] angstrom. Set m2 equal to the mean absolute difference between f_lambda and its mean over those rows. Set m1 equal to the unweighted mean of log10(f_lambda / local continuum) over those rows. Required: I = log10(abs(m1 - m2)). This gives -1.17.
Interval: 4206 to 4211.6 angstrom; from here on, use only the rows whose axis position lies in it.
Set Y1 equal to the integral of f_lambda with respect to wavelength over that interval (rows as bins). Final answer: 4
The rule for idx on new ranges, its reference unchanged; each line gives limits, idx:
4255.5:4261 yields -0.004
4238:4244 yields 0.001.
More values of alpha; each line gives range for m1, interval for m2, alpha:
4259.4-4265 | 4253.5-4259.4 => 1.99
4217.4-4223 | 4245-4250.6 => 1.86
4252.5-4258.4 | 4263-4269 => 2.24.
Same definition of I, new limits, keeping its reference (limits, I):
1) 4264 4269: -1.57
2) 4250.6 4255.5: -1.03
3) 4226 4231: -1.10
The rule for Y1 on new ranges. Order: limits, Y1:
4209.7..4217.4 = 5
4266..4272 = 4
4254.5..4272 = 12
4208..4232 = 17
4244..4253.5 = 6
